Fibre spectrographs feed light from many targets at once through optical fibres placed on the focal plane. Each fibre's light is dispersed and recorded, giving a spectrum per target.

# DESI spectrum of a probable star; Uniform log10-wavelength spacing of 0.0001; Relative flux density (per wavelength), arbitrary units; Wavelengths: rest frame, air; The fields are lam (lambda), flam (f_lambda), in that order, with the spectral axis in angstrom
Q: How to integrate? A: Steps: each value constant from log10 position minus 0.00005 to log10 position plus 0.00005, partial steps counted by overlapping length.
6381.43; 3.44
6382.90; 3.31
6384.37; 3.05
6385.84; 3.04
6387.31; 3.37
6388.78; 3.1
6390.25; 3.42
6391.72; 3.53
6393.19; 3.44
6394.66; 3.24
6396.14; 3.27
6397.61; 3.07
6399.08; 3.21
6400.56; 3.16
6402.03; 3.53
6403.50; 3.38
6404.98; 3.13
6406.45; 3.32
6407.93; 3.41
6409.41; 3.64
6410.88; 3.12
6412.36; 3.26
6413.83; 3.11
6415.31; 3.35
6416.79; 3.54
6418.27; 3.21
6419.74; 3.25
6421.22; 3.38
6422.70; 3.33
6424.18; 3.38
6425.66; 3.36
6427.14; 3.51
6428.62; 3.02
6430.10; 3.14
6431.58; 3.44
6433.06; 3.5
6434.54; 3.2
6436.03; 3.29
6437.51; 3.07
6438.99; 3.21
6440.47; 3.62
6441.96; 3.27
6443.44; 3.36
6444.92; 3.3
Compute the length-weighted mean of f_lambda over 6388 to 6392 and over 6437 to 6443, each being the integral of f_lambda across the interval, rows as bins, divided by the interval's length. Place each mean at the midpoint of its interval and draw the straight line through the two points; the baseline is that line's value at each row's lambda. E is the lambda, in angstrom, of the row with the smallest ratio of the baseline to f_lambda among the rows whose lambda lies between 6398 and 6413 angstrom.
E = 6409.41 angstrom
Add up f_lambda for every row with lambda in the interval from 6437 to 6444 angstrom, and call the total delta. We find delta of 17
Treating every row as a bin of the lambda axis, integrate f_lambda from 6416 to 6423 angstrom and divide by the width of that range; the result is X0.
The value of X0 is 3.34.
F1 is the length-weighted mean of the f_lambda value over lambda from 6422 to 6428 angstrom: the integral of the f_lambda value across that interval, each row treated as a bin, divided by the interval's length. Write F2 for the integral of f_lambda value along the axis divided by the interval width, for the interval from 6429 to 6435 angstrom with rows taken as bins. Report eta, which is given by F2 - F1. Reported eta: -0.08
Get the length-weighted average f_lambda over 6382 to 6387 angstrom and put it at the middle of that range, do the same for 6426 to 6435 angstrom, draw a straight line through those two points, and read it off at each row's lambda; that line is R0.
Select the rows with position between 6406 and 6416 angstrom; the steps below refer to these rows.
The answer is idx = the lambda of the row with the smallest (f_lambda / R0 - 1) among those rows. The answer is 6413.83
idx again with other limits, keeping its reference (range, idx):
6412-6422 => 6413.83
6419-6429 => 6428.62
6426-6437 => 6428.62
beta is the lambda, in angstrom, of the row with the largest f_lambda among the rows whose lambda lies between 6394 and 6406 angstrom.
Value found 6402.03 angstrom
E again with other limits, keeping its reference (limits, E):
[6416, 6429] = 6416.79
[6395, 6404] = 6402.03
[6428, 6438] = 6433.06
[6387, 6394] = 6391.72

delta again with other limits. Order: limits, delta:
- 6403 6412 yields 20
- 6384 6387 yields 6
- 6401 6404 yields 7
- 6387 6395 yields 20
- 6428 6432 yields 10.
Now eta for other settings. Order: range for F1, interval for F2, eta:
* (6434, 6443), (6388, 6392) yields 0.05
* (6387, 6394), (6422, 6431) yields -0.08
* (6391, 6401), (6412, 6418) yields 0.03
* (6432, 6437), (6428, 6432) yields -0.14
